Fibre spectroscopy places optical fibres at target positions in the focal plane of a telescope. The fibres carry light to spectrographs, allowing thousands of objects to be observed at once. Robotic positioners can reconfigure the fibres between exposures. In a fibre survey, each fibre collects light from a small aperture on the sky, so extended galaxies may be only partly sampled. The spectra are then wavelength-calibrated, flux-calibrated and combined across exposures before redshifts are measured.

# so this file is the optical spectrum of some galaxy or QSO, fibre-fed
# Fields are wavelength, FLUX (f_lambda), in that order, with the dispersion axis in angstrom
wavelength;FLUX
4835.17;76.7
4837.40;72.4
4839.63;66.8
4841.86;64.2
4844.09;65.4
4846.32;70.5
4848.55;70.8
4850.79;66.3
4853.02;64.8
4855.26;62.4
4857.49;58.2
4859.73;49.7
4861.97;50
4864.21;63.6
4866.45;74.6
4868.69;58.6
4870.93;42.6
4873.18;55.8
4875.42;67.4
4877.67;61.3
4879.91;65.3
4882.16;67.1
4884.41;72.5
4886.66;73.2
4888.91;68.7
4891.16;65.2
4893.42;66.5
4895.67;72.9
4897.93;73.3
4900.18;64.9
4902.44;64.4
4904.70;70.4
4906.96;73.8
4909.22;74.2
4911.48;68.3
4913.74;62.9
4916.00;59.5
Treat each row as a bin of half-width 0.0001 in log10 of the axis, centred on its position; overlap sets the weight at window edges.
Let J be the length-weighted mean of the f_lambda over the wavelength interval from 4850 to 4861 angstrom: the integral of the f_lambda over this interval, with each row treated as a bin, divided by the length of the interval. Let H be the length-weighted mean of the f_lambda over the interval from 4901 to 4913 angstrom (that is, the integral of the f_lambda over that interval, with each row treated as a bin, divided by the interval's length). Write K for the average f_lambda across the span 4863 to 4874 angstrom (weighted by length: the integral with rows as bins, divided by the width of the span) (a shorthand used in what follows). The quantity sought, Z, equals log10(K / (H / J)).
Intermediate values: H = 70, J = 60.0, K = 59.0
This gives 1.70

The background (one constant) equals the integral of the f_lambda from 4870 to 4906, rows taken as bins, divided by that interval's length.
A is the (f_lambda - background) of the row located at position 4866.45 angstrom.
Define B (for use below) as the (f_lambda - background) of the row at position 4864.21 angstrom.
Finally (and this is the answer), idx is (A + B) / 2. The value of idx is 3.2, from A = 9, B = -2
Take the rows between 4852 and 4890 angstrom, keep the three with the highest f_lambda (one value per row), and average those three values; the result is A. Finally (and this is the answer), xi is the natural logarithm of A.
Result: 4.30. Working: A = 73.4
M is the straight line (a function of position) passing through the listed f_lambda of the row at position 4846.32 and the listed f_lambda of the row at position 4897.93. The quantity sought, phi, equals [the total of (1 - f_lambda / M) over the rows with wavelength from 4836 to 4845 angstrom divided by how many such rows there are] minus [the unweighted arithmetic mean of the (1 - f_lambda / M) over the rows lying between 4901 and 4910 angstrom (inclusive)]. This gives 0.00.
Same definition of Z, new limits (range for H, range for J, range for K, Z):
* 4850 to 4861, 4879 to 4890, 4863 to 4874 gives 1.83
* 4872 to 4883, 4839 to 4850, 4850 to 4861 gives 1.81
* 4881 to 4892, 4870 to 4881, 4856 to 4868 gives 1.70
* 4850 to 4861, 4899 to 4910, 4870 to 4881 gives 1.83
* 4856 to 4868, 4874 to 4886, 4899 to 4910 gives 1.89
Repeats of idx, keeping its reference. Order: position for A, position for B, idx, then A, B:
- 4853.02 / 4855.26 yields -2.3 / -1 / -3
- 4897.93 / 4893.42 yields 4.0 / 7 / 1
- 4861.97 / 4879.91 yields -8.2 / -16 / -1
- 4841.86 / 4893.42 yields -0.5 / -2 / 1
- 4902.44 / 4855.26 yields -2.5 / -1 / -3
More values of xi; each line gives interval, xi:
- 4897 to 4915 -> 4.30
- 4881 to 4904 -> 4.29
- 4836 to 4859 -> 4.27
